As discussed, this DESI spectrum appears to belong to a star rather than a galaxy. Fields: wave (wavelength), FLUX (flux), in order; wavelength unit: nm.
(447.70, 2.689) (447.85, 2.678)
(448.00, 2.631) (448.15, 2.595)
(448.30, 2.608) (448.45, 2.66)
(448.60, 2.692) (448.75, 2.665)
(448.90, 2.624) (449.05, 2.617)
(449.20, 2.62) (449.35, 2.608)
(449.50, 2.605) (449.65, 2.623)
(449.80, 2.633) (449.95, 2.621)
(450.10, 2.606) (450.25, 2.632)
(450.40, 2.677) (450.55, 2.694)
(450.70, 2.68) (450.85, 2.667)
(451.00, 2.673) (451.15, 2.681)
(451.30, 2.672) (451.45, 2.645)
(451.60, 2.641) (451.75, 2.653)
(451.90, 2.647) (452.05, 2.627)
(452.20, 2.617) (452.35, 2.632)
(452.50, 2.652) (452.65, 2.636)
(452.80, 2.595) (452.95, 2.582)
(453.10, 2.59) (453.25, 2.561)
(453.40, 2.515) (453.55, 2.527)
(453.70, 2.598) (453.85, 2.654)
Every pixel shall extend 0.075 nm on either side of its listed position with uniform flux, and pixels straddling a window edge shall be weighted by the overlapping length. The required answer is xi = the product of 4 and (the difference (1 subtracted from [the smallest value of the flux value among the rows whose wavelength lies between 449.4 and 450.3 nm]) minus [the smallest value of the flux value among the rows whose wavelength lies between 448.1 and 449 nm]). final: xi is -4.0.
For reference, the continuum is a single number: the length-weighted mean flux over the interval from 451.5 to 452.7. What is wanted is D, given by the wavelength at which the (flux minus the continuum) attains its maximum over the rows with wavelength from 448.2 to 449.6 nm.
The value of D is 448.60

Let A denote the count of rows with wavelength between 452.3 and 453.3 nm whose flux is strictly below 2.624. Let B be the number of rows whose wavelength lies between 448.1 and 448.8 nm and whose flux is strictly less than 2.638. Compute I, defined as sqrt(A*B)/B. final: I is 1.4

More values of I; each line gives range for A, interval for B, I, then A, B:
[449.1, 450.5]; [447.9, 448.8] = 1.4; 6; 3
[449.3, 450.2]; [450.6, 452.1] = 2.2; 5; 1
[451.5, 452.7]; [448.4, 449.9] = 0.4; 1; 7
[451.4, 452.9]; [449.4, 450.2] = 0.6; 2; 5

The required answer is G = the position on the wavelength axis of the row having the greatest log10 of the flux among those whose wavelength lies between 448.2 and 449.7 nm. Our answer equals 448.60 nm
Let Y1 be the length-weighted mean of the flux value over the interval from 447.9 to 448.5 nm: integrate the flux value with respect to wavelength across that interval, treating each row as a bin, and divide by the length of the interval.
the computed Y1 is 2.62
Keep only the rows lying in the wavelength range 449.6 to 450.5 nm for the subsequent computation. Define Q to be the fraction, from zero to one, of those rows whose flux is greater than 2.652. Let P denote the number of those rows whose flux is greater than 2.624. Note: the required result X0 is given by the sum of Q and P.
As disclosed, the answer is 3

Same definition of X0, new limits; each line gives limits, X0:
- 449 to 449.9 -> 1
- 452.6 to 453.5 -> 1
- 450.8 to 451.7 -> 7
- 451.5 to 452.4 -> 5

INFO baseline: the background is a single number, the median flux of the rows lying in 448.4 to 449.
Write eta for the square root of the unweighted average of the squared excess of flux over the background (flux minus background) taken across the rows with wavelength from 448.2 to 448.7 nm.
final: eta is 0.036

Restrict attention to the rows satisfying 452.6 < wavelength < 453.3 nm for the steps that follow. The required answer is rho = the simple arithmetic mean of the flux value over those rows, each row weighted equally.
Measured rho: 2.59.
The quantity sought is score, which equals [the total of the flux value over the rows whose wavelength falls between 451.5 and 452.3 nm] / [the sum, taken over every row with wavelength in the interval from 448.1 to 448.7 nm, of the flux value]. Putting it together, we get 1.25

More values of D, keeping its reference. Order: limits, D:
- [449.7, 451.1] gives 450.55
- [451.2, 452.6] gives 451.30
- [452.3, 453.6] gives 452.50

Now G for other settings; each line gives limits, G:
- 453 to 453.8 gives 453.70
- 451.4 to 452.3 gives 451.75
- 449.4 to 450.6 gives 450.55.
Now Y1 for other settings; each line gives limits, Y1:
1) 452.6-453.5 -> 2.58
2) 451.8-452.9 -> 2.63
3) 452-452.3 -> 2.62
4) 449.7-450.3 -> 2.62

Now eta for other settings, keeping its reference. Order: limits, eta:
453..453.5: 0.112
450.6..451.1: 0.012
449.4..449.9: 0.044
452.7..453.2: 0.074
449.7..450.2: 0.044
